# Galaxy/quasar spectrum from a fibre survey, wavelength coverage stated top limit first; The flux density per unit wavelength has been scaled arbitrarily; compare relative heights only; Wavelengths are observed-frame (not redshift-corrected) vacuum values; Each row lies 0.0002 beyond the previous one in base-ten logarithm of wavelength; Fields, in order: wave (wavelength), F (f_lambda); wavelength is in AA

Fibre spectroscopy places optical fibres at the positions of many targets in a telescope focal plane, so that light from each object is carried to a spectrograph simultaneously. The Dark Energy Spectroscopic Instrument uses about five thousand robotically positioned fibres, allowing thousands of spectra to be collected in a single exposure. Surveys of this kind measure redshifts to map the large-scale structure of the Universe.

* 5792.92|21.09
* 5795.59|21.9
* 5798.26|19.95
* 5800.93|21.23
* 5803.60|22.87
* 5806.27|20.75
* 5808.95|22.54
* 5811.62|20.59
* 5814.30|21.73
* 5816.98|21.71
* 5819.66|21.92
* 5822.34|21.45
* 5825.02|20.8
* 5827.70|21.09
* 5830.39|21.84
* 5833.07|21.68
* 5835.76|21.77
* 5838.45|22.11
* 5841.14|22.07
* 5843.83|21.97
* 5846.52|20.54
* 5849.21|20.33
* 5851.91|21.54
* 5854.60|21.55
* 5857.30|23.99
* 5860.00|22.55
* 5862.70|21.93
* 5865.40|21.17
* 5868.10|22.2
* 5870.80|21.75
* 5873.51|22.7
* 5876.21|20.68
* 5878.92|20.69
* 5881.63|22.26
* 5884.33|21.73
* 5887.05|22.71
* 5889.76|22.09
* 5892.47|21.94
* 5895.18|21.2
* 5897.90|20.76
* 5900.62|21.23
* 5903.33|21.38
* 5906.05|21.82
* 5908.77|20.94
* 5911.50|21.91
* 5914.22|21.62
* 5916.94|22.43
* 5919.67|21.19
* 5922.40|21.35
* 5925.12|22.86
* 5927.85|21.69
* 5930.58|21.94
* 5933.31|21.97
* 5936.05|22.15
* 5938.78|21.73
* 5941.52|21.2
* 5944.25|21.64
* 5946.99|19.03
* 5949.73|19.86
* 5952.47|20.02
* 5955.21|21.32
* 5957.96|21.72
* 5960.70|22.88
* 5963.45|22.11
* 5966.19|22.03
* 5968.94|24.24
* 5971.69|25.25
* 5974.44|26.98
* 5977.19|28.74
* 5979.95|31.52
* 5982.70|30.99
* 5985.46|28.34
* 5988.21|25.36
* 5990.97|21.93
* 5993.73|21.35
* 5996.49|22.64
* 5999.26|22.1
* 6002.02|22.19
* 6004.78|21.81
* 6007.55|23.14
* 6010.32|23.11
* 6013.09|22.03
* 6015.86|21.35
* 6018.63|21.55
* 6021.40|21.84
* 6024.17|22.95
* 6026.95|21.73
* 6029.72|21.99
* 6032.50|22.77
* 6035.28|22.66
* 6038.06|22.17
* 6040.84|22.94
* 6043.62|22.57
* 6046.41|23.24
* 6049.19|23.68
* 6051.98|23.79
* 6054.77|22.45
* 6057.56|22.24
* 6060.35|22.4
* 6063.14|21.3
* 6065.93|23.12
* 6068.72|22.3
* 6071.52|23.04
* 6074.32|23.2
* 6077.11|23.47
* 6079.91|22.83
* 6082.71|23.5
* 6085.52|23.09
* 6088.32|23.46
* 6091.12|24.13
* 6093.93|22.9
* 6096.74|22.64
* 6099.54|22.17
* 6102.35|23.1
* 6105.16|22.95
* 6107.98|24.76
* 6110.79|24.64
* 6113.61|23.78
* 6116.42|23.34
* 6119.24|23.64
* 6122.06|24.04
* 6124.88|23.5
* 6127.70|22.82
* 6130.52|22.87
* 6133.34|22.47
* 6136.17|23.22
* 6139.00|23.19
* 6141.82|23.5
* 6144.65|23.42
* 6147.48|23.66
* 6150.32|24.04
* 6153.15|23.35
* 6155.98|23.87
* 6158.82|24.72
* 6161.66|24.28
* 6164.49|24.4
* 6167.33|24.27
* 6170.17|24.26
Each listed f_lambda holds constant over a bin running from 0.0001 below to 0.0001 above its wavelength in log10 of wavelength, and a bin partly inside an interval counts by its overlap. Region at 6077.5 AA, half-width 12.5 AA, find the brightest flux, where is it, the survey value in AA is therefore 6082.71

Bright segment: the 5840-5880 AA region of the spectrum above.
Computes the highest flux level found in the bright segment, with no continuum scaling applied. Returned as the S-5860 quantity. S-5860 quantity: 23.99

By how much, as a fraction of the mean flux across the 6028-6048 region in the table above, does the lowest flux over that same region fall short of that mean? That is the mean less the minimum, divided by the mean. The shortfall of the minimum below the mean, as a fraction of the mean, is 0.028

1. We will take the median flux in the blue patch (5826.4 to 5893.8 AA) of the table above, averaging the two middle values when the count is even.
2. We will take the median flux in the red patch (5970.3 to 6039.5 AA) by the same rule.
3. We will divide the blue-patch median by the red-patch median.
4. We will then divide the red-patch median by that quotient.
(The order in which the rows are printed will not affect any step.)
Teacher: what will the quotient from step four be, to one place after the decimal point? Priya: 23.5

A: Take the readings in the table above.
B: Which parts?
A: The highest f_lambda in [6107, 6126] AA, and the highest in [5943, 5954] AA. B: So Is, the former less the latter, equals 3.1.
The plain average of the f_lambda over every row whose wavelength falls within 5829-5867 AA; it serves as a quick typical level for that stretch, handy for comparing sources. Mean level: 21.8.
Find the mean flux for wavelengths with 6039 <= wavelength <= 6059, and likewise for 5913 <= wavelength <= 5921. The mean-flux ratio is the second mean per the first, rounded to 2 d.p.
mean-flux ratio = 0.95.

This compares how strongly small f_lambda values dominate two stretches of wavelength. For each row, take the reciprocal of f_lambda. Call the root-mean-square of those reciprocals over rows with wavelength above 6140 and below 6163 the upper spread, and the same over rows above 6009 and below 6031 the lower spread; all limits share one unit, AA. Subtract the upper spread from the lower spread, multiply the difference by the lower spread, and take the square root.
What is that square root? 0.012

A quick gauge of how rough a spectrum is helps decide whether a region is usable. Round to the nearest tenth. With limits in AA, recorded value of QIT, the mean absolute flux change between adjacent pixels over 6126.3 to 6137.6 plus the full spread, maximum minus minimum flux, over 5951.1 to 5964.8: 3.3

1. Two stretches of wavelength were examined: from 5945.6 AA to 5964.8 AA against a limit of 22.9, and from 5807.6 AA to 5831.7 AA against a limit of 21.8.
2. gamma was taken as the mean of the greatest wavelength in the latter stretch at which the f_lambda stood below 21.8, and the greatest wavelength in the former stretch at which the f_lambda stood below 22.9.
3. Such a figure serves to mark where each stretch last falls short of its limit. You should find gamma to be 5895.6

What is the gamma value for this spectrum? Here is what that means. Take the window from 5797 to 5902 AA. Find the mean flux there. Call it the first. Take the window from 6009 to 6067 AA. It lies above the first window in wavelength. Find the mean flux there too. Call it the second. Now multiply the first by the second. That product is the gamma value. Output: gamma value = 486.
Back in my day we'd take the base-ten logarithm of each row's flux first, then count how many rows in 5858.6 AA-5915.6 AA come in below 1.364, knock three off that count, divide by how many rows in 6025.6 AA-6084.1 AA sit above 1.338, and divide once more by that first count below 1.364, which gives 0.045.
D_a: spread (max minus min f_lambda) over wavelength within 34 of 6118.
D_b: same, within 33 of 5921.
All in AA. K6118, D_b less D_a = 1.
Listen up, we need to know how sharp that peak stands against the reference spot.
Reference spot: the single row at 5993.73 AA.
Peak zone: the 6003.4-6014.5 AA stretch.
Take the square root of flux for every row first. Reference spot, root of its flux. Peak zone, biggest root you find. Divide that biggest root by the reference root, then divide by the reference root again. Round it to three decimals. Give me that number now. 0.225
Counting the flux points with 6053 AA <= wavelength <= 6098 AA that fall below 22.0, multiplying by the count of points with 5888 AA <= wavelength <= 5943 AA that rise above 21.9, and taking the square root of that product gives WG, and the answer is 3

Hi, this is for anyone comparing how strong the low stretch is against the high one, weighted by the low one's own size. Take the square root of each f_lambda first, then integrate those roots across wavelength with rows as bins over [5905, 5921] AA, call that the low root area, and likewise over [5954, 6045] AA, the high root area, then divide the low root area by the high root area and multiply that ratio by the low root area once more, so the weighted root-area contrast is 13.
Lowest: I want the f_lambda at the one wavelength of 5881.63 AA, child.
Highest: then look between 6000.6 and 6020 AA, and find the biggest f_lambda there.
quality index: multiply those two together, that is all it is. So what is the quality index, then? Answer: 515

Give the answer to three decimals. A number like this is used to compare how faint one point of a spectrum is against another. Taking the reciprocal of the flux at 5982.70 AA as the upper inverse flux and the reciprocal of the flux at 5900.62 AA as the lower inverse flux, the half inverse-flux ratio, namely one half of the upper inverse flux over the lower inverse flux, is 0.343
